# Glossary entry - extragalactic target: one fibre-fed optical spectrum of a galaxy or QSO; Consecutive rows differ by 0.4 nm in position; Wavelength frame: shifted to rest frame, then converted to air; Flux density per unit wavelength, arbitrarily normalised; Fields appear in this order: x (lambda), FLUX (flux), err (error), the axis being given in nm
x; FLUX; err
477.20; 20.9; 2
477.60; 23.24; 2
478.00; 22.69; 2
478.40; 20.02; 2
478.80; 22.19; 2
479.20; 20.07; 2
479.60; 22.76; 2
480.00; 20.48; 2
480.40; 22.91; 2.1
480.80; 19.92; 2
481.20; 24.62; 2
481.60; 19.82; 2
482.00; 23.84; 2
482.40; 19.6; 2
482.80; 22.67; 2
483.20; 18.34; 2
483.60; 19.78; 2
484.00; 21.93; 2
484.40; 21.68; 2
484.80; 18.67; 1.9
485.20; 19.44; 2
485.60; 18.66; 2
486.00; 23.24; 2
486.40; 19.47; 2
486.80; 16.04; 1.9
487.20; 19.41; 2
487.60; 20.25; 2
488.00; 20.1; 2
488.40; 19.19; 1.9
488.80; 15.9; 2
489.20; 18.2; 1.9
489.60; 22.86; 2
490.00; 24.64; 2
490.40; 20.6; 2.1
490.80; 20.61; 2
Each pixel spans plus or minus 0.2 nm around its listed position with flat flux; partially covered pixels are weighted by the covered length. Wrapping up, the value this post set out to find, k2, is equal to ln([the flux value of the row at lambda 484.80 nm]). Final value 2.93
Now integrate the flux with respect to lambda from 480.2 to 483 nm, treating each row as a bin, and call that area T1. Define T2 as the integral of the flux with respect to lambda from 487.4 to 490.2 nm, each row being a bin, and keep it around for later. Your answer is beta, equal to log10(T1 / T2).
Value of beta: 0.04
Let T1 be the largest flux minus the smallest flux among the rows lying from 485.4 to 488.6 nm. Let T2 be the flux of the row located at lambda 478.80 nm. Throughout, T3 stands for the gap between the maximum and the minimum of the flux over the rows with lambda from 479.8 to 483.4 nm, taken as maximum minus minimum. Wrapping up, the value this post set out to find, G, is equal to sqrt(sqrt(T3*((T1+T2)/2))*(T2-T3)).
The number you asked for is 12.4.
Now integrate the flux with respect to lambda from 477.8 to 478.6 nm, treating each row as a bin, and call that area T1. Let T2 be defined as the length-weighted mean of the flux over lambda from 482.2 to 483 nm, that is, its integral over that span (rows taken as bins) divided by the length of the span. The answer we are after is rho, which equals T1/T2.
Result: 0.81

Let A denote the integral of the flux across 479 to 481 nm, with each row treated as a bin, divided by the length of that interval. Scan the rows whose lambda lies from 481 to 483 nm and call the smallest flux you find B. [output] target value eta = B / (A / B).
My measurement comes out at 18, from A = 21.2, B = 19.6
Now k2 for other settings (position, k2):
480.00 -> 3.02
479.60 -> 3.13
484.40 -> 3.08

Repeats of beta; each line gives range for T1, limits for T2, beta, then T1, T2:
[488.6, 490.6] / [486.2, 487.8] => 0.13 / 41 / 30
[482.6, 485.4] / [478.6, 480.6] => 0.12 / 57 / 43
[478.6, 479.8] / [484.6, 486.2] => -0.09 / 26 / 32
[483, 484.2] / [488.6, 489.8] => 0.02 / 24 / 23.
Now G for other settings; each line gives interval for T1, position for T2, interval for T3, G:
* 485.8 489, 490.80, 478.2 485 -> 11.6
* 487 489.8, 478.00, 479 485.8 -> 12.6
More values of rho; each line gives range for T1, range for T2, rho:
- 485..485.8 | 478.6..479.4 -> 0.72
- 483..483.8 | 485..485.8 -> 0.80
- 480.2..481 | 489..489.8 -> 0.83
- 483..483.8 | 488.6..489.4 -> 0.89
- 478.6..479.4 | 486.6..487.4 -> 0.95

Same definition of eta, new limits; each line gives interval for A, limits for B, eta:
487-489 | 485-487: 14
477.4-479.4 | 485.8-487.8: 12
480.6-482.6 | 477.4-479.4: 19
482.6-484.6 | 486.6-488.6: 12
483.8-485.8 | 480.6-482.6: 19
